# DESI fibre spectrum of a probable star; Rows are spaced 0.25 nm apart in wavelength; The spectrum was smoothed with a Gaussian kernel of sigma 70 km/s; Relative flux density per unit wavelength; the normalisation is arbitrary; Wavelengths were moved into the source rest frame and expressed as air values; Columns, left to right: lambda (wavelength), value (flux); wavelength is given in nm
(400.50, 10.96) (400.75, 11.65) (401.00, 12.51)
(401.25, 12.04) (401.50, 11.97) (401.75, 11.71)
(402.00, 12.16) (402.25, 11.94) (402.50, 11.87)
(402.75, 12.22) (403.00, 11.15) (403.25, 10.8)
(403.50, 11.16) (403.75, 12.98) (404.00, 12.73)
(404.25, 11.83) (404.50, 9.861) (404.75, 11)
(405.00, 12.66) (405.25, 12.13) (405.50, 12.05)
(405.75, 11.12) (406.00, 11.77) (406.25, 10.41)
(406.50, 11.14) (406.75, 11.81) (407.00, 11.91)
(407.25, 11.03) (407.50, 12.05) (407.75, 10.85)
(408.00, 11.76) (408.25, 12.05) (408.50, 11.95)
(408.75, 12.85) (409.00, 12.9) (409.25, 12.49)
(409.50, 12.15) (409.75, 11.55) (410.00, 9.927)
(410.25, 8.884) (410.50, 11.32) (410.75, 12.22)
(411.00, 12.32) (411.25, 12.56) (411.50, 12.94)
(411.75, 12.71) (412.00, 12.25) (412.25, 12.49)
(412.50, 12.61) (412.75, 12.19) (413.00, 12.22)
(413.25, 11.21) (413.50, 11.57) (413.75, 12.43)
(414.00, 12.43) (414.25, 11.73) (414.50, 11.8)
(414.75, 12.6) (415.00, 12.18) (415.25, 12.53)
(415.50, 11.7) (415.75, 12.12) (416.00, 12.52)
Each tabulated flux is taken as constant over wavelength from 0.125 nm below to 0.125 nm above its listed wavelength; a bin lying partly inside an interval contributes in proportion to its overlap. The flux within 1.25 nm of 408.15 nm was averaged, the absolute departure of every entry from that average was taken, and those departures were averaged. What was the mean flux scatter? 0.48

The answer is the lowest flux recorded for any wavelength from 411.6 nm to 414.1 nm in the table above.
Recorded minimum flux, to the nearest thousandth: 11.210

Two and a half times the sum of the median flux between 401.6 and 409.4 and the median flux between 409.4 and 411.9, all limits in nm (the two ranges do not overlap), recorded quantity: 60.14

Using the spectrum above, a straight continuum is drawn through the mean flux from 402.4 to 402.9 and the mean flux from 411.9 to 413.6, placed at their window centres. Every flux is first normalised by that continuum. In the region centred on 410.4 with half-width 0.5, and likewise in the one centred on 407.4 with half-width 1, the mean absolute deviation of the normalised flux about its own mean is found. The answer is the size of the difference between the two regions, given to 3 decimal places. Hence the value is 0.063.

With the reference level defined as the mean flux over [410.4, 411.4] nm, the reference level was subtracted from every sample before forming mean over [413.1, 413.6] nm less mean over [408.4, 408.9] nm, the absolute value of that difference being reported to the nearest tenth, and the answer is 1.0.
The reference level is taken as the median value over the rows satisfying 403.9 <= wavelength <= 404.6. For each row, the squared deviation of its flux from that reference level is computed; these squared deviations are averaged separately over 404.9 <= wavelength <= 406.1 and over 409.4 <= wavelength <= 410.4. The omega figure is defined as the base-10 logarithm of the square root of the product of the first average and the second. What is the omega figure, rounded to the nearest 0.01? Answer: -0.04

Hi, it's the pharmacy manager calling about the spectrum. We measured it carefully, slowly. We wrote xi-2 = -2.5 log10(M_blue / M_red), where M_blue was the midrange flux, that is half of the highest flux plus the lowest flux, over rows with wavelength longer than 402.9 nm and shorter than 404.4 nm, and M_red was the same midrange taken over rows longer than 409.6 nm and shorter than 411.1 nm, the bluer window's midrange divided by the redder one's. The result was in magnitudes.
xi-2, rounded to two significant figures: -0.12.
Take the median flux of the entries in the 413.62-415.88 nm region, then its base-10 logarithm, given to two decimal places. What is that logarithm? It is 1.09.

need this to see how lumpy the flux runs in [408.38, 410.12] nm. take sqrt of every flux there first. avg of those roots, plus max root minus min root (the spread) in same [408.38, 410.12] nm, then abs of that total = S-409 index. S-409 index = 3.90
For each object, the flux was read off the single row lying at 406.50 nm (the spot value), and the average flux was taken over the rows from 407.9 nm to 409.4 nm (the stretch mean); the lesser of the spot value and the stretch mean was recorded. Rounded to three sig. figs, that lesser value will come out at 11.1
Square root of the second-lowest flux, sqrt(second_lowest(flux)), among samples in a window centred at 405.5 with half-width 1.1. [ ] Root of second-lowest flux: 3.23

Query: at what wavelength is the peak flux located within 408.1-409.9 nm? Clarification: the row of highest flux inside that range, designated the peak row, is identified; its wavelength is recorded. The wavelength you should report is 409.00 nm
